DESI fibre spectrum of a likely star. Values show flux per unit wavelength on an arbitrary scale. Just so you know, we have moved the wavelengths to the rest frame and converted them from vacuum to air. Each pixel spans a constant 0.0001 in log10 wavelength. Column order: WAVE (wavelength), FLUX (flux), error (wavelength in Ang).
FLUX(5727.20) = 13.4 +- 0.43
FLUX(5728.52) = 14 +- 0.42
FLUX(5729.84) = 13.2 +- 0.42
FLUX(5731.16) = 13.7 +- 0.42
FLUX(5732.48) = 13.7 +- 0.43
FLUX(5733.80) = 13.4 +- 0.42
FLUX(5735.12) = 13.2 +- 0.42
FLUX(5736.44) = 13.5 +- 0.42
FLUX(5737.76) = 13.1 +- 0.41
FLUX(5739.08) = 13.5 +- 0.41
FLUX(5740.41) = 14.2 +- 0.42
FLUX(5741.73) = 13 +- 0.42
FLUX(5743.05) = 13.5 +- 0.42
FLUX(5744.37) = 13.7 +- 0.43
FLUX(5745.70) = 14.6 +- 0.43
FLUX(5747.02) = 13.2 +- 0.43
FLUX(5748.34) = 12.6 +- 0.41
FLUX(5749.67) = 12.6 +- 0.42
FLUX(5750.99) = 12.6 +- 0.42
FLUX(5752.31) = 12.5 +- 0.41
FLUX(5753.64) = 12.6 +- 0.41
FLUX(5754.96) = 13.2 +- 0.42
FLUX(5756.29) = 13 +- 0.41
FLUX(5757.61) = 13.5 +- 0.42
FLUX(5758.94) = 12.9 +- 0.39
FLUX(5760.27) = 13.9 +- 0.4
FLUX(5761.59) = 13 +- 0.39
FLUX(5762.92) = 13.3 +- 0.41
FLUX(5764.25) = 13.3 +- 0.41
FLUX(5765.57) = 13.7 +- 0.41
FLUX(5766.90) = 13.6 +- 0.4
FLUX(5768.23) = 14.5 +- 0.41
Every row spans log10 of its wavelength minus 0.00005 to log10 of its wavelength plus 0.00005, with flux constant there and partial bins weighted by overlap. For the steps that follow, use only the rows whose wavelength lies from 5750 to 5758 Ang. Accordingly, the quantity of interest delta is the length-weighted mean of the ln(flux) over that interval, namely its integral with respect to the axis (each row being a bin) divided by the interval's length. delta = 2.557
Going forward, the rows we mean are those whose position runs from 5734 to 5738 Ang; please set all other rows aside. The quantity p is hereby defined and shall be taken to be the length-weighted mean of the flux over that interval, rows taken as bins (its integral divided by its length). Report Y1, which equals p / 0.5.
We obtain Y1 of 26.6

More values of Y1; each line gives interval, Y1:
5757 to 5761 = 26.8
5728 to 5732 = 27.2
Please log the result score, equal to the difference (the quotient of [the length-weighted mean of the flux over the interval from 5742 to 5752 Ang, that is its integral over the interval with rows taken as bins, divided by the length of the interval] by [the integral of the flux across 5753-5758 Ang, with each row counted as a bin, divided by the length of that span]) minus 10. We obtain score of -8.99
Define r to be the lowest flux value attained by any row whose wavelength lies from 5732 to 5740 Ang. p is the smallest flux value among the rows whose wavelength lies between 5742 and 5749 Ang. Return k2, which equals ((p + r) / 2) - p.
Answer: 0.25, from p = 12.6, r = 13.1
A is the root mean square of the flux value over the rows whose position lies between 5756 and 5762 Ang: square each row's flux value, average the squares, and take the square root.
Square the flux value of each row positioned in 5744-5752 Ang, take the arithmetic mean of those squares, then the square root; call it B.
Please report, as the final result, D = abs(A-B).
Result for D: 0.03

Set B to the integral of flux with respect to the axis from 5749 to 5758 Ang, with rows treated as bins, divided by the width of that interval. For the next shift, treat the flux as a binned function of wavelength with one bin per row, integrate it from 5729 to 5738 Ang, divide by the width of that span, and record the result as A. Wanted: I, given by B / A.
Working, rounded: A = 13.4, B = 12.8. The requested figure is 0.96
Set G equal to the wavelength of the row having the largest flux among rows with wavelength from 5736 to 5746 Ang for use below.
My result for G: 5745.70 Ang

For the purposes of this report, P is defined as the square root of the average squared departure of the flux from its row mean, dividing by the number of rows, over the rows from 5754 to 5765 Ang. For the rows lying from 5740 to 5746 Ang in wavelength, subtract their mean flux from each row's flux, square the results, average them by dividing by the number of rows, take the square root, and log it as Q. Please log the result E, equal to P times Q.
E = 0.17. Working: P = 0.30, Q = 0.55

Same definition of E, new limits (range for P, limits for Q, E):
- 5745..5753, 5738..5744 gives 0.32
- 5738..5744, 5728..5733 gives 0.12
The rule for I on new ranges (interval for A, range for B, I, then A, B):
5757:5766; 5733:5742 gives 1.01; 13.4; 13.4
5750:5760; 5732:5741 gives 1.04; 12.9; 13.5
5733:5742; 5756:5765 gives 0.99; 13.4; 13.3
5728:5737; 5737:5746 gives 1.01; 13.5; 13.6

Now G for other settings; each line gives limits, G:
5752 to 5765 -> 5760.27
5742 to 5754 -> 5745.70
